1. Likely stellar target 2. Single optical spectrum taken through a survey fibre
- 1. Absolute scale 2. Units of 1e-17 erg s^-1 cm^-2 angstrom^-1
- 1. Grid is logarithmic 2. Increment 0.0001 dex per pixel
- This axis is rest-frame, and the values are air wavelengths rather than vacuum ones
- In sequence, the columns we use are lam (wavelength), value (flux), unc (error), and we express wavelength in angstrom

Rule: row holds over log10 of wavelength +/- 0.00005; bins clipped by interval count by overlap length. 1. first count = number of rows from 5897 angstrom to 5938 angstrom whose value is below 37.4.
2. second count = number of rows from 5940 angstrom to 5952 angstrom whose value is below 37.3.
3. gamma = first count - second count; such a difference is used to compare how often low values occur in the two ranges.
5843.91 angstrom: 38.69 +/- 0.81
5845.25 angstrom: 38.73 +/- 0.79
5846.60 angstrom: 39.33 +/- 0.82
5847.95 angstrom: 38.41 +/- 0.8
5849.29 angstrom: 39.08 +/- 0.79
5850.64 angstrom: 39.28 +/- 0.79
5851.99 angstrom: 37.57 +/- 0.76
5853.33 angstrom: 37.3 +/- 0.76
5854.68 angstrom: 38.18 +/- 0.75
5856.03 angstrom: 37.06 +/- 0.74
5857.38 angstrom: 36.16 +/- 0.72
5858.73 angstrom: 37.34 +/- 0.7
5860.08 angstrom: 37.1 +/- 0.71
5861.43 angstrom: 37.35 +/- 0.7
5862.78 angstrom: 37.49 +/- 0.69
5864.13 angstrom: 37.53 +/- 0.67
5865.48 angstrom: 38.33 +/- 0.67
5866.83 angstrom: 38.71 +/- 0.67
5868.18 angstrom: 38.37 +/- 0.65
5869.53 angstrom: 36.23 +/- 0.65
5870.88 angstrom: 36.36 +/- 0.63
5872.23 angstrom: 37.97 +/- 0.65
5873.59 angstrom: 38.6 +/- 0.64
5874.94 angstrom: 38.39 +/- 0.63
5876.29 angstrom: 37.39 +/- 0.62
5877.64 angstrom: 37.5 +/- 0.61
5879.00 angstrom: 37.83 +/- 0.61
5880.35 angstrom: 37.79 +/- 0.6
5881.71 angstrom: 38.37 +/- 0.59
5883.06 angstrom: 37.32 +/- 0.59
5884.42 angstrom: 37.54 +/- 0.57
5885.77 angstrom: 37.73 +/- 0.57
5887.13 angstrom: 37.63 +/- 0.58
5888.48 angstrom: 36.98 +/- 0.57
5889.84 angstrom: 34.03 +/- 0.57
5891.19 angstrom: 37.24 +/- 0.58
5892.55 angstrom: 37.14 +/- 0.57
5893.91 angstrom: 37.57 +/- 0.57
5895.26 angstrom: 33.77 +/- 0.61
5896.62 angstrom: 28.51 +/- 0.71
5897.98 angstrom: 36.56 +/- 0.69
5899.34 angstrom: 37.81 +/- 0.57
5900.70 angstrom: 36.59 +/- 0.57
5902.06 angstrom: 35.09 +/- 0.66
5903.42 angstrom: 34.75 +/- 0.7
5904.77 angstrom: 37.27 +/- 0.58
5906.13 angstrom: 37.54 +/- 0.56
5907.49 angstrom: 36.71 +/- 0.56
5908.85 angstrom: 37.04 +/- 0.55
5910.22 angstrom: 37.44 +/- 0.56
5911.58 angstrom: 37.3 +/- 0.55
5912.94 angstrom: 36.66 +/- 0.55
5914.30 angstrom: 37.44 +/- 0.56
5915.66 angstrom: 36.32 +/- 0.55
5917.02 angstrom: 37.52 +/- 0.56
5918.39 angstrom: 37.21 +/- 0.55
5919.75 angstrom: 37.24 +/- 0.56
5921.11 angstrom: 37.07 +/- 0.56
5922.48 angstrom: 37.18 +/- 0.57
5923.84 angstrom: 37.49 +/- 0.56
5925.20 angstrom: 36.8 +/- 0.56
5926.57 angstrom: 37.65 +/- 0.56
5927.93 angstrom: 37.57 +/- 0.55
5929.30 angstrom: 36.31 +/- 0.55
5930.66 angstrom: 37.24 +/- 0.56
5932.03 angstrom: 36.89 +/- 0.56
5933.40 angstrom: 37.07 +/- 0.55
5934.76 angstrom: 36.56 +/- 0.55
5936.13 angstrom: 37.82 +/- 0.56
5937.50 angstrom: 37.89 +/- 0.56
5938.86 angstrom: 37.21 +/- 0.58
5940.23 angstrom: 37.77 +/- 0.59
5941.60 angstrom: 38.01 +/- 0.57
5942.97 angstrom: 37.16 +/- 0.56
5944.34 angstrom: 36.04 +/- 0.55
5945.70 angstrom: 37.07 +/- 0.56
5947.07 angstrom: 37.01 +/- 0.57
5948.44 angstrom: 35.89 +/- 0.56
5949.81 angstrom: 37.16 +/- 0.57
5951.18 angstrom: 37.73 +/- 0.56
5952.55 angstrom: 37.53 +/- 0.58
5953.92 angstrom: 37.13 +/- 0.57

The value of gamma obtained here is 14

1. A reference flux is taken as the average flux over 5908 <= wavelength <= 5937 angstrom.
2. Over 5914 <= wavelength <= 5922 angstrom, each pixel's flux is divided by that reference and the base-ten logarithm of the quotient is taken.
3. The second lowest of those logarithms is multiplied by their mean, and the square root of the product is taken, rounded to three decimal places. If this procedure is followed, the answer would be 0.000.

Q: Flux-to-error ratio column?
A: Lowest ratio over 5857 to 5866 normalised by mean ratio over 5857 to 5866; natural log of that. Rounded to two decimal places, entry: -0.07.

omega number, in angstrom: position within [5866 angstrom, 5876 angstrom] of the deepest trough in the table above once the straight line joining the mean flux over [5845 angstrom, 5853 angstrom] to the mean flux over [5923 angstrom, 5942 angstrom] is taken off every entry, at 5869.53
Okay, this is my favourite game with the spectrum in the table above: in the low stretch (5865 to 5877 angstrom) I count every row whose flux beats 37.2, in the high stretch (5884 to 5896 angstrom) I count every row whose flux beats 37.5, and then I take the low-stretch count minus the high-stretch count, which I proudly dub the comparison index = 3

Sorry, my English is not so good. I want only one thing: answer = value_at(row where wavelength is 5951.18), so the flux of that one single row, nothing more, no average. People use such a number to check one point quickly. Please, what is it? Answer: 37.73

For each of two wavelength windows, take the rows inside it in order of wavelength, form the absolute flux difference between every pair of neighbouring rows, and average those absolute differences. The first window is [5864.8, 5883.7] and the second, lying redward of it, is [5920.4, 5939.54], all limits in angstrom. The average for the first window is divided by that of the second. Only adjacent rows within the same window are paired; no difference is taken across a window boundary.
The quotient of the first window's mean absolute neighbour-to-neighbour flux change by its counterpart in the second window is 1.2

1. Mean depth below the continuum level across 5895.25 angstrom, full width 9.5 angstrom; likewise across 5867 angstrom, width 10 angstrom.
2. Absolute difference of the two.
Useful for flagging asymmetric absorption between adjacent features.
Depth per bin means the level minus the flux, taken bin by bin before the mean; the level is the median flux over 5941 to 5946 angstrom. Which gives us 2.1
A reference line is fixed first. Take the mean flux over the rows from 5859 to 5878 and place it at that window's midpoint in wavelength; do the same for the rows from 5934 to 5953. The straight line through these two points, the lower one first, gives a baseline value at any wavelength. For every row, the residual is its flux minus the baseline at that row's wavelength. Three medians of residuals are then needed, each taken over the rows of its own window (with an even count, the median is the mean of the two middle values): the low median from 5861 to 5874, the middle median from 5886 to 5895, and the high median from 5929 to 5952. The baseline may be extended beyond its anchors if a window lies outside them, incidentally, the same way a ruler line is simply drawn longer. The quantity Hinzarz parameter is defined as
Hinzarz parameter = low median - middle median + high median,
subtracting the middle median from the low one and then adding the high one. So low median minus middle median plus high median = 0.4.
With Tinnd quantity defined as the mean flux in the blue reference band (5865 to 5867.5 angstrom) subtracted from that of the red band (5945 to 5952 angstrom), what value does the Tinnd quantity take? -1.5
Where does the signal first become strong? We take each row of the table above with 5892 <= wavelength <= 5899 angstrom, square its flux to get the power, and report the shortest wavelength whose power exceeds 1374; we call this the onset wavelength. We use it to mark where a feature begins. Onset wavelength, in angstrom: 5892.55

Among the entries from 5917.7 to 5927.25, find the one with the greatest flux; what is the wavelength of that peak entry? 5926.57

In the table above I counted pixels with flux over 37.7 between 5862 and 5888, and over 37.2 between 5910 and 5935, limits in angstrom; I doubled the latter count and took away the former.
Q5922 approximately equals 10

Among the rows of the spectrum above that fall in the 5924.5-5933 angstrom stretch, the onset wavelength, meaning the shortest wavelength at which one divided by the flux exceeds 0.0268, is 5925.20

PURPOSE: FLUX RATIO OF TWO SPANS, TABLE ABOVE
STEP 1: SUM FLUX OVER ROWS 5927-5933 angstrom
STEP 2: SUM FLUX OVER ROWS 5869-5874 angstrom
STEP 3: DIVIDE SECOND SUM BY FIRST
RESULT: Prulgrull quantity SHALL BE 1.008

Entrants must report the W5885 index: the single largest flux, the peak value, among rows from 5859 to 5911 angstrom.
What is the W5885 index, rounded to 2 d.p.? 38.71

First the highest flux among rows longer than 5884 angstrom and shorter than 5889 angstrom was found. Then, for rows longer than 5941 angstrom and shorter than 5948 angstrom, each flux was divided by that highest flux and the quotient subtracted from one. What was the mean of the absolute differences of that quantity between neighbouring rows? 0.0203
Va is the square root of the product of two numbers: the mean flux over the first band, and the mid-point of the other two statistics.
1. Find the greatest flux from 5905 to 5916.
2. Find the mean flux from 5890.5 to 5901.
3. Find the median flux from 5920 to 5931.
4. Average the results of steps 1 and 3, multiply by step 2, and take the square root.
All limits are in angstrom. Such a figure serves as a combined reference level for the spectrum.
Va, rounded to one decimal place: 36.5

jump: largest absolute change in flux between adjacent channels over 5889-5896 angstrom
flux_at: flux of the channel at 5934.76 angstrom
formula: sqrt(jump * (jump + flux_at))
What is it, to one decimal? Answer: 12.4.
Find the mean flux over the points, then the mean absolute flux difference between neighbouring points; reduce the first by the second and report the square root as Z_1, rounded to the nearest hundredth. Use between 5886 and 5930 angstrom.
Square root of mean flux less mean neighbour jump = 5.94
